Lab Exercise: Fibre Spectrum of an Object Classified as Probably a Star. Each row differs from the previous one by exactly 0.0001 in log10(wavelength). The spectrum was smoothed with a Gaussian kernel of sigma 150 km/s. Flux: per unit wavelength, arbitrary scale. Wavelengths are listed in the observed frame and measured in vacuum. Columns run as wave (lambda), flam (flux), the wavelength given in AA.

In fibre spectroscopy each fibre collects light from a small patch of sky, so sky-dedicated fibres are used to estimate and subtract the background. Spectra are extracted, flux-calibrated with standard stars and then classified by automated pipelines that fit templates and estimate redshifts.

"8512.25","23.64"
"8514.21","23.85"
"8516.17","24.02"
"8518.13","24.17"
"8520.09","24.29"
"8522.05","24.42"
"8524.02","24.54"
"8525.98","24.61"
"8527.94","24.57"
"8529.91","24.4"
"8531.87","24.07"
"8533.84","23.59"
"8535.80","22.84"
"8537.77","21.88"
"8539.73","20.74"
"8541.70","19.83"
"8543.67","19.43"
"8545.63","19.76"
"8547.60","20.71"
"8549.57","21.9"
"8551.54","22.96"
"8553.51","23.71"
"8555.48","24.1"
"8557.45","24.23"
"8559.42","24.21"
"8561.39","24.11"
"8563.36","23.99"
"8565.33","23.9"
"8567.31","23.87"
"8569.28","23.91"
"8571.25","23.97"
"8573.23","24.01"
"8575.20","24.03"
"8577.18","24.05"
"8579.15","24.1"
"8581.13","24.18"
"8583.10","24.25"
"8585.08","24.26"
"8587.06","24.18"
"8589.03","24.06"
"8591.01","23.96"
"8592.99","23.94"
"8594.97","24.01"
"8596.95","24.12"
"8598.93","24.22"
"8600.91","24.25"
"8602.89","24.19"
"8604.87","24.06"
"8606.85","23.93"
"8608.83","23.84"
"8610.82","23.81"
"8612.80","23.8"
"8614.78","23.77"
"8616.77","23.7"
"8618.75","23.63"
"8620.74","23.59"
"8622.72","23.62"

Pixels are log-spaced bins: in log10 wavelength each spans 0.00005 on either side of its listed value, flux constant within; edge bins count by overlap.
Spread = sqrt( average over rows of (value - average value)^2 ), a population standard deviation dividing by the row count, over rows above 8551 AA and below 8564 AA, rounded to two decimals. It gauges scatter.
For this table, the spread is 0.42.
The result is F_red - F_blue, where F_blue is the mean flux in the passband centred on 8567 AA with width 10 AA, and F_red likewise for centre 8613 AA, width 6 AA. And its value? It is -0.1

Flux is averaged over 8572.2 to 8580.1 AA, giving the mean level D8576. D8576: 24.0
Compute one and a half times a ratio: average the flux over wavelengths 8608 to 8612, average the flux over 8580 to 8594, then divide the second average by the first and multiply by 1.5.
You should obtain 1.52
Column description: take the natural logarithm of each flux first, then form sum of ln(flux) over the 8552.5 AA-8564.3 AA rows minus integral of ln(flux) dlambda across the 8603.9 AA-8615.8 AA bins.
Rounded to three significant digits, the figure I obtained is -18.7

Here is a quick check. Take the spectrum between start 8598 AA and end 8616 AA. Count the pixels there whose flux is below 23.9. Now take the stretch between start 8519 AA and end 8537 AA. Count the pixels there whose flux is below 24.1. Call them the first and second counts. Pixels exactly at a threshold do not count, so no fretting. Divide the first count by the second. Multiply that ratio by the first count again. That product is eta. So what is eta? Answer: 5.3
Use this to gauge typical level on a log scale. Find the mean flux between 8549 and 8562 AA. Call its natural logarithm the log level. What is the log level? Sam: 3.16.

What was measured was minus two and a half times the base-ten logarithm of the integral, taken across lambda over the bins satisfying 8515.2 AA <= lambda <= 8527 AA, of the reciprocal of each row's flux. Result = 0.79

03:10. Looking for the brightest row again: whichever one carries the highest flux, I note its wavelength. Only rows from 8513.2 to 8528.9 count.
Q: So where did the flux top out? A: 8525.98 AA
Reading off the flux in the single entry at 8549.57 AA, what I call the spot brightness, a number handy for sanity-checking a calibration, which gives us 21.9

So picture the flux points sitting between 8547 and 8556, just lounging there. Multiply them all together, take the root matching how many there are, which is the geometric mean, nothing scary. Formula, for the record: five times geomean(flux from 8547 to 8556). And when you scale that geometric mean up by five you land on 113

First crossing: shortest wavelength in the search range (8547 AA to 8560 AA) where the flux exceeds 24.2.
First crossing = 8557.45 AA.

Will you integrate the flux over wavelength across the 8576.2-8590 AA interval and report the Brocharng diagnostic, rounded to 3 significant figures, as 334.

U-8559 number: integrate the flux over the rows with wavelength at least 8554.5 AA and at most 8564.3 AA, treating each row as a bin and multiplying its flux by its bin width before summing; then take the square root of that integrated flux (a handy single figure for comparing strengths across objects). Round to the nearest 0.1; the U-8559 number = 15.4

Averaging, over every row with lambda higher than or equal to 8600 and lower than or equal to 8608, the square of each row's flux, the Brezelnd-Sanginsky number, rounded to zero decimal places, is 581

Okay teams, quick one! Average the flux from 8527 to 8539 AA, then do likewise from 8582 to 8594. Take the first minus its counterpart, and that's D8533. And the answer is -0.6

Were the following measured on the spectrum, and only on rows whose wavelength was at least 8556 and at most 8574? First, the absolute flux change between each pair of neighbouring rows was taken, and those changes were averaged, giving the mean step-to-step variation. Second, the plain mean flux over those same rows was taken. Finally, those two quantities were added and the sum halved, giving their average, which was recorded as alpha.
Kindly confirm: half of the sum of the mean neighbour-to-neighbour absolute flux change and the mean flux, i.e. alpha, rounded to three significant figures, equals 12.0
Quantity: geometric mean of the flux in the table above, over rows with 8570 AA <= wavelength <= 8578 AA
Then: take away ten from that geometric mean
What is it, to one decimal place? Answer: 14.0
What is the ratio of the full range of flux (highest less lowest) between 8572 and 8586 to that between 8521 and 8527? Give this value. 1.3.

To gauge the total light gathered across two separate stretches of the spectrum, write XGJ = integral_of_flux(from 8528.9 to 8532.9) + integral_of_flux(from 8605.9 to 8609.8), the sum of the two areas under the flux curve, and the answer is 190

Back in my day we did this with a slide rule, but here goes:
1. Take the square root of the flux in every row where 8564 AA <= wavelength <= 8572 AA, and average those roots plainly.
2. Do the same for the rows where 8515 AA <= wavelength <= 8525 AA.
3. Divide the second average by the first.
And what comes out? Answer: 1.01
